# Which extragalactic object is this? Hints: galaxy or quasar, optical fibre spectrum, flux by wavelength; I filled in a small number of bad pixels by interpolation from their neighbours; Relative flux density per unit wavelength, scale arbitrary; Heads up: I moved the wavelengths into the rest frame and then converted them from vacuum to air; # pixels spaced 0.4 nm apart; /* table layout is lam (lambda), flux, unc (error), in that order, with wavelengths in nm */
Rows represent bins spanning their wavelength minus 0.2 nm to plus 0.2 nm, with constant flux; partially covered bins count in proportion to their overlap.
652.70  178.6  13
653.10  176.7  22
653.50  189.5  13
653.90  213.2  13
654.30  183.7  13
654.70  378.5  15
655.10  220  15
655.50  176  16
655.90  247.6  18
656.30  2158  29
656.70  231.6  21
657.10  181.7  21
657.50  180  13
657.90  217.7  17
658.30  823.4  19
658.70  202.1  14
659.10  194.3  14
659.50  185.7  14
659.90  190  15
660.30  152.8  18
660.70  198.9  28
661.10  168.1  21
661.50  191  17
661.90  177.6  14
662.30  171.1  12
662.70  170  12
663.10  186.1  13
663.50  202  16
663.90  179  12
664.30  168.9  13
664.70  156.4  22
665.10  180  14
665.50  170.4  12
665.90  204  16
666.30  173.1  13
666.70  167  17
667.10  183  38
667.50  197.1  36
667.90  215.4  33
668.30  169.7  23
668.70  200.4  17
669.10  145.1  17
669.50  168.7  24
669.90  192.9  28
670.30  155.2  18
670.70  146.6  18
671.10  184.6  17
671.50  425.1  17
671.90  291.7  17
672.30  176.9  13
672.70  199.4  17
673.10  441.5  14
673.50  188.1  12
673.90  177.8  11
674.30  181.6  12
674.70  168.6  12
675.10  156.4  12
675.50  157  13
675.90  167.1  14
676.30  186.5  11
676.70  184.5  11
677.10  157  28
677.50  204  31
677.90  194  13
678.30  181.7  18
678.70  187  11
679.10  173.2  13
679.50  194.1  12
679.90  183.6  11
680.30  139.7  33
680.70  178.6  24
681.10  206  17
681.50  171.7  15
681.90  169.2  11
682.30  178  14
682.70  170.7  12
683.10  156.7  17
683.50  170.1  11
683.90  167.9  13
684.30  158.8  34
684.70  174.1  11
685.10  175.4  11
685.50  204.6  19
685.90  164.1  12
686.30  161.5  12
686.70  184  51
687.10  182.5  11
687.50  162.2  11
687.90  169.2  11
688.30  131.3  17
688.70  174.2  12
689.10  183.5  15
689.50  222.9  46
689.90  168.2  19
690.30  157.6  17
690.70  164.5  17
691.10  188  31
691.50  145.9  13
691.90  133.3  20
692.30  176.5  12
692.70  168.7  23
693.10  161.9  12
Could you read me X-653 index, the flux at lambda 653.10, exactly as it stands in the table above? 176.7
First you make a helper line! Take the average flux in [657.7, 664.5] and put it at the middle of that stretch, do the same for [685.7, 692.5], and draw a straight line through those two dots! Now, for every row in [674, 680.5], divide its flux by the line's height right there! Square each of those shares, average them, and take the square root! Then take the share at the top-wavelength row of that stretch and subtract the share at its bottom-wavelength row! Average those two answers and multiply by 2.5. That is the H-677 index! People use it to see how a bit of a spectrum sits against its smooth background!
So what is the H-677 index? 0.95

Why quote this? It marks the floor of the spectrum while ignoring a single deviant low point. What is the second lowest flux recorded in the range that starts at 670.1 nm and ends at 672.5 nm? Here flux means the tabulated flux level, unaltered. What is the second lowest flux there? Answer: 155.2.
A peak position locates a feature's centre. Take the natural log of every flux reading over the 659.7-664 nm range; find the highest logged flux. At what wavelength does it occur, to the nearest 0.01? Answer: 663.50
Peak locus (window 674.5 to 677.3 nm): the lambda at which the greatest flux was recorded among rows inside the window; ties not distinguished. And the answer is 676.30 nm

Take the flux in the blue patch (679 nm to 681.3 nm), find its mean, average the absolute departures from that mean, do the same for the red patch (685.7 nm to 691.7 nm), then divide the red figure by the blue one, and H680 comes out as 0.97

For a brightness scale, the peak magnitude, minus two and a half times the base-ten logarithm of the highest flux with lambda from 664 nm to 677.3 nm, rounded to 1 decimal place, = -6.6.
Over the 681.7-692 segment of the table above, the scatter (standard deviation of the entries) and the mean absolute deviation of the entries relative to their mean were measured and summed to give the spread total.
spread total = 32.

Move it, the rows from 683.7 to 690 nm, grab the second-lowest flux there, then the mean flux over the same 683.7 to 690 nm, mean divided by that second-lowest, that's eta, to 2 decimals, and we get 1.10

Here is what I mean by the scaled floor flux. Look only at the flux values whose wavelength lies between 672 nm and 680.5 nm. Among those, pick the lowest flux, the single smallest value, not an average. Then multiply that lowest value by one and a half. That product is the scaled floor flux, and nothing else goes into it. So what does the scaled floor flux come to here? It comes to 210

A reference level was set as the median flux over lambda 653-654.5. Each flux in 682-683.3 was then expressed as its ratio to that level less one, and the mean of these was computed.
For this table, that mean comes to -0.10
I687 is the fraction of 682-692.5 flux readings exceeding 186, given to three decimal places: 0.115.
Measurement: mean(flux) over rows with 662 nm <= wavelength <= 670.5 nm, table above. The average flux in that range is 179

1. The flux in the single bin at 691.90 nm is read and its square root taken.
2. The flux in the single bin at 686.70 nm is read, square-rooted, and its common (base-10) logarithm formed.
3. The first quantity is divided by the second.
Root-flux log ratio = 10.2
